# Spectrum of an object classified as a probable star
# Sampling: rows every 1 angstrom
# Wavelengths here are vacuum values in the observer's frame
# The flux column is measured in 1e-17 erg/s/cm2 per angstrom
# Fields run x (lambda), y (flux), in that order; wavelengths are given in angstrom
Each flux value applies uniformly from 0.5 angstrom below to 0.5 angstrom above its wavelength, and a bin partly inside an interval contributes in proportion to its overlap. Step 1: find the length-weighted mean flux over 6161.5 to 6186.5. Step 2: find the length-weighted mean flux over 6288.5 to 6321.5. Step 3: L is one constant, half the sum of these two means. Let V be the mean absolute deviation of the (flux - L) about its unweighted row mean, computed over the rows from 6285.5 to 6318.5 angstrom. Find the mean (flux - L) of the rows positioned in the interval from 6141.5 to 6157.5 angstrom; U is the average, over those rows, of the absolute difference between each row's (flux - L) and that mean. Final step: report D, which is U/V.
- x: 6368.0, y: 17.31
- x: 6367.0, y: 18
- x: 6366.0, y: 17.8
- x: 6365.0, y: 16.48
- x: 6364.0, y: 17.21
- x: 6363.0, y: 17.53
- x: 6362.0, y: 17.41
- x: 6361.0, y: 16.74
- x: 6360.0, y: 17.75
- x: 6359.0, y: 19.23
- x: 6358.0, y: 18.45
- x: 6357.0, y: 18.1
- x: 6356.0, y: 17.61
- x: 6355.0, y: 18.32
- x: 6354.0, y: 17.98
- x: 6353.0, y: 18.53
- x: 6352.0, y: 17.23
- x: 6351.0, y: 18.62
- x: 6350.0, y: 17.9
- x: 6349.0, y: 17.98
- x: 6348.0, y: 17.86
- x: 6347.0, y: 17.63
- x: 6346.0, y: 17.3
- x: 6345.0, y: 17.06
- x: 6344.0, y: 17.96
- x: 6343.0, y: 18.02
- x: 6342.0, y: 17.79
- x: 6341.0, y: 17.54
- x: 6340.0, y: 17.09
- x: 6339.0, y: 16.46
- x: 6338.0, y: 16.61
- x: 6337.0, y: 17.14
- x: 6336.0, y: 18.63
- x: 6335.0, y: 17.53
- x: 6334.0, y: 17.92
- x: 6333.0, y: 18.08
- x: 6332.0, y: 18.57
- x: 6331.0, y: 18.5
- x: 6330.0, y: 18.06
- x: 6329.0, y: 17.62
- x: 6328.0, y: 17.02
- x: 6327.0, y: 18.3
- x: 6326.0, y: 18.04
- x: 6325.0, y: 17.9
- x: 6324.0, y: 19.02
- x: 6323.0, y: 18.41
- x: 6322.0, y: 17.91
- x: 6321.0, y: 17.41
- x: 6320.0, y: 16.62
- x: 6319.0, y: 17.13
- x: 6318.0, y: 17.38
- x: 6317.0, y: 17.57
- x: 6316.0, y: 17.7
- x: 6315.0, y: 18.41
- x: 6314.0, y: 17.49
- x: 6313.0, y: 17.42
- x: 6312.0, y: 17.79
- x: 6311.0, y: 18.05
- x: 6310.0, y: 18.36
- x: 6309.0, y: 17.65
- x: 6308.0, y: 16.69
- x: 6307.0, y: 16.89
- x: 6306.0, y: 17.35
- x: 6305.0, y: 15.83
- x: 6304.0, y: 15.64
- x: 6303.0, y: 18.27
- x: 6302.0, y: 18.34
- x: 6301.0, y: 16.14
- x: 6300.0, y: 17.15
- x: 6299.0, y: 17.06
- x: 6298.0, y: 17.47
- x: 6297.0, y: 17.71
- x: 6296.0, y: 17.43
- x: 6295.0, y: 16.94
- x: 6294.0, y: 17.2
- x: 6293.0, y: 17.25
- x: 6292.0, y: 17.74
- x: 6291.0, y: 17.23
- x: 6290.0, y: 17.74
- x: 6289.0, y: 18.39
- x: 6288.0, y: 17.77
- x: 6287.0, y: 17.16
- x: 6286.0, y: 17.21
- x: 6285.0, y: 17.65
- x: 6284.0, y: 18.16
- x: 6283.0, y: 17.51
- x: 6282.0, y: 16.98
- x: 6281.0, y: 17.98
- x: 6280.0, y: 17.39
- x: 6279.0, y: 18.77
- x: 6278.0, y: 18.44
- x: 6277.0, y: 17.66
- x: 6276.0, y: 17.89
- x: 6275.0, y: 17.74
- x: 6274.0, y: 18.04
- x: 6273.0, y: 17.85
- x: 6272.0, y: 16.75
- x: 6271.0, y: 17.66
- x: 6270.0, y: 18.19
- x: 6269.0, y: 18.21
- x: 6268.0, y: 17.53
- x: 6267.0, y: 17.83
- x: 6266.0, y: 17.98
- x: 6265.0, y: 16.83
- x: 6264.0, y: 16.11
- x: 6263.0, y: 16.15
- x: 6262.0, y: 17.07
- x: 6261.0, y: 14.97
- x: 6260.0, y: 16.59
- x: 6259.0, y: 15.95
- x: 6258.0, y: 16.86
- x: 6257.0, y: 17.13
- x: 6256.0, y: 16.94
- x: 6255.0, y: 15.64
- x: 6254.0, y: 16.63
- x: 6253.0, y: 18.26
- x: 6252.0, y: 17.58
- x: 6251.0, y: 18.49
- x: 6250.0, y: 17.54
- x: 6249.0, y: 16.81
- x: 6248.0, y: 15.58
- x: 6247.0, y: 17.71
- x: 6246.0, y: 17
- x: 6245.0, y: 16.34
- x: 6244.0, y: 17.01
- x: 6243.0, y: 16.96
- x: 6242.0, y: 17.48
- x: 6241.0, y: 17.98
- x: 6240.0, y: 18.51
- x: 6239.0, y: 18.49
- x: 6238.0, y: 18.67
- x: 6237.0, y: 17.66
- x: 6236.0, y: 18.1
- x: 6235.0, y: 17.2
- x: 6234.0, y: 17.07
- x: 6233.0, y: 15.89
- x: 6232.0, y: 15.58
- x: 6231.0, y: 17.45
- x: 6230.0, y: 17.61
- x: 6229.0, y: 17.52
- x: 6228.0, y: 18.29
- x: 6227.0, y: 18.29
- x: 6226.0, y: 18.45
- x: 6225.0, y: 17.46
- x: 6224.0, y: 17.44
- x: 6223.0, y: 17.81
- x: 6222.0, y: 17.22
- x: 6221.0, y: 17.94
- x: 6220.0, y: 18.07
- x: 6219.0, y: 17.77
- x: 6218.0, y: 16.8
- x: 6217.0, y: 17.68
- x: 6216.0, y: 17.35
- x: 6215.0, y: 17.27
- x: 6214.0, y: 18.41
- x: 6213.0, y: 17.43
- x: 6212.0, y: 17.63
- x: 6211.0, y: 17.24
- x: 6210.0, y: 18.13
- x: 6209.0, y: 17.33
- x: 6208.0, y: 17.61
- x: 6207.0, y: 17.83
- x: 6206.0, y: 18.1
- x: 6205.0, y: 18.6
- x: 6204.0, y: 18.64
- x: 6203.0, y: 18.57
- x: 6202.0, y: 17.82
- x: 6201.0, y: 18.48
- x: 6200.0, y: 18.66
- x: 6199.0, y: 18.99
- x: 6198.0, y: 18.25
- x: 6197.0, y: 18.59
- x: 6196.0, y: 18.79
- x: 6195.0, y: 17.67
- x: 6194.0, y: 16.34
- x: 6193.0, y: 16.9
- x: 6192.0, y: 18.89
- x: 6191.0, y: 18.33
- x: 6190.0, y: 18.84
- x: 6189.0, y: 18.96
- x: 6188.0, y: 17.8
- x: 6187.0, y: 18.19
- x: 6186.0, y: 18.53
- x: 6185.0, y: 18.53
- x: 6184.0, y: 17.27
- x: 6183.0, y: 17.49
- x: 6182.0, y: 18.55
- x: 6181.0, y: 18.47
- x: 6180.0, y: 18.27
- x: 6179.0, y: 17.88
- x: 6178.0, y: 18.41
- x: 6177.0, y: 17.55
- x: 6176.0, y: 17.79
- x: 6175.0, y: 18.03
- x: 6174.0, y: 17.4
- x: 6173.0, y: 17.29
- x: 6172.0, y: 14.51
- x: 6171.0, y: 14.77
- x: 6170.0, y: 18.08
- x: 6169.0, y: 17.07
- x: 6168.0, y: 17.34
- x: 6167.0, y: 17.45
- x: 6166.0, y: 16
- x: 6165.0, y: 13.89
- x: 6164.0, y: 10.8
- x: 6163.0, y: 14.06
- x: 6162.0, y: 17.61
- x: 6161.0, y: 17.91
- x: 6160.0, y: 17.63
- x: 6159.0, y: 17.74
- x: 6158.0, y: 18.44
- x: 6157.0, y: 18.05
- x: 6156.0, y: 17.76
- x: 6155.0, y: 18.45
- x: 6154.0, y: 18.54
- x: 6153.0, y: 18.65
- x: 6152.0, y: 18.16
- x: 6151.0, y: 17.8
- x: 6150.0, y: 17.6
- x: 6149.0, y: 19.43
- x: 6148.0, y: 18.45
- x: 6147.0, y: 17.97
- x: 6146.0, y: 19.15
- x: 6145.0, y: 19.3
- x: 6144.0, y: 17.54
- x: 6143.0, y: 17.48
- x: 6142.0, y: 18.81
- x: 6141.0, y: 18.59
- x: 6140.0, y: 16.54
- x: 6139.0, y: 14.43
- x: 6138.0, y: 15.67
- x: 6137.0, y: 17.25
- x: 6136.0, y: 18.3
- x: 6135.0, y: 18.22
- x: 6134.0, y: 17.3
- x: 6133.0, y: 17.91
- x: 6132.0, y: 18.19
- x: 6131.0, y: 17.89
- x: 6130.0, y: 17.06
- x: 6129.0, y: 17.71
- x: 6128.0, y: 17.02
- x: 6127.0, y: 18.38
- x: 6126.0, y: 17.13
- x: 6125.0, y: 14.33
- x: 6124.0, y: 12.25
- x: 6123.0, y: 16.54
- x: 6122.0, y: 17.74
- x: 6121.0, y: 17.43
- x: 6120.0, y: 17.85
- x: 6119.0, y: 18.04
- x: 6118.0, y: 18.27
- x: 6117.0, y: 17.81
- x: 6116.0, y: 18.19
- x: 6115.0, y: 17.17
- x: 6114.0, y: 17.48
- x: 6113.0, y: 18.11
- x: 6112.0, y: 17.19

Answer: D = 1.1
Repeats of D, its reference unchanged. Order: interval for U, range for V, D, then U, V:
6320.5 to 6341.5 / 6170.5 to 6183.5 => 0.6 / 0.55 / 0.9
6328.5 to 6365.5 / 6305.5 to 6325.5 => 1.1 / 0.51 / 0.5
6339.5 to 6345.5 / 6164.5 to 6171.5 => 0.3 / 0.35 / 1.3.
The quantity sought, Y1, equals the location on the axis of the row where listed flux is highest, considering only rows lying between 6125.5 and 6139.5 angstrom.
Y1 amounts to 6127.0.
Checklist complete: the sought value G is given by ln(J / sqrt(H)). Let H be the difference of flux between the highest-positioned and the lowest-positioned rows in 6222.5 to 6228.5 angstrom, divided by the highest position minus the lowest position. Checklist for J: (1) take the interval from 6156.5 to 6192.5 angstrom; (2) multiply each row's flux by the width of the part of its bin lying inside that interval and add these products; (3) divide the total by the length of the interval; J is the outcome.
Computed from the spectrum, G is 4.02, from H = 0.096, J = 17.3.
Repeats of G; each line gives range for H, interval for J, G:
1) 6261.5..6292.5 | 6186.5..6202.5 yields 4.80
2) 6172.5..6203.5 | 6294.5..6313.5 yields 4.43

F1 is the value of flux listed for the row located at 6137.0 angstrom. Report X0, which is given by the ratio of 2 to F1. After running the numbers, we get 0.116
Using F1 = 17.25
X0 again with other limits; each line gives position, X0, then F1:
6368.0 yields 0.116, 17.31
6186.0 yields 0.108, 18.53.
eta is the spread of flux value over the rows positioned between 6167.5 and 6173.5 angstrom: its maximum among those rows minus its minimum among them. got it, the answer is 3.6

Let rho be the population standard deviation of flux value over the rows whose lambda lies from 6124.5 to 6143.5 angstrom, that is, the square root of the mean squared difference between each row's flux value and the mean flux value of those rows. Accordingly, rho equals 1.2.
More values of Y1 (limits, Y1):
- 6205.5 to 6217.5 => 6214.0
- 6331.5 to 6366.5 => 6359.0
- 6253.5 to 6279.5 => 6279.0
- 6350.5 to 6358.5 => 6351.0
